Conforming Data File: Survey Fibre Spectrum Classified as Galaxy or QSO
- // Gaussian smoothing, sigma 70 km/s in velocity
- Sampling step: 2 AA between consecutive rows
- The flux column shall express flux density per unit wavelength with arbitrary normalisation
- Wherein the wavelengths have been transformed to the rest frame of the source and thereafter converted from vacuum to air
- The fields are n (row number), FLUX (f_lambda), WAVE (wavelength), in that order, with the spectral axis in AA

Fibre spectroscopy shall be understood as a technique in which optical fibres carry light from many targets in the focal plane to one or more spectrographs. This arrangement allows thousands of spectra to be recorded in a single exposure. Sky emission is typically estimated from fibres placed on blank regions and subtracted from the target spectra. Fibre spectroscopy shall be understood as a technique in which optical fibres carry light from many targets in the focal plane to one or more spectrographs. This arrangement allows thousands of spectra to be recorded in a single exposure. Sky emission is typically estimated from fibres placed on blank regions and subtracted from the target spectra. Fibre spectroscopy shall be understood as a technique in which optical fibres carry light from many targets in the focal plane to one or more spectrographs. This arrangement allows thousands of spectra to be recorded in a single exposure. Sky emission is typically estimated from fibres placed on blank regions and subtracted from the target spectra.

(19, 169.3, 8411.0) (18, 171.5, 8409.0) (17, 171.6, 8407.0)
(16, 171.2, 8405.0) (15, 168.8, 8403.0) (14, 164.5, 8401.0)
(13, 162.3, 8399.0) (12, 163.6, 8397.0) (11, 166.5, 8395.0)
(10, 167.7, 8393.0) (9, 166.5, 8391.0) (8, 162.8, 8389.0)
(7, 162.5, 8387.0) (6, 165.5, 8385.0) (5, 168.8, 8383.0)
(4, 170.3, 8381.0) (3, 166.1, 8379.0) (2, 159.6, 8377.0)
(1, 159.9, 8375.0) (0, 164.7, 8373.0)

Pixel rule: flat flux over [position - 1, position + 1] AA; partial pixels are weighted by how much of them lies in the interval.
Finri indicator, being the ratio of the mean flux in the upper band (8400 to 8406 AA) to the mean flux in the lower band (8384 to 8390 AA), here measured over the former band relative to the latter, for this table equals 1.028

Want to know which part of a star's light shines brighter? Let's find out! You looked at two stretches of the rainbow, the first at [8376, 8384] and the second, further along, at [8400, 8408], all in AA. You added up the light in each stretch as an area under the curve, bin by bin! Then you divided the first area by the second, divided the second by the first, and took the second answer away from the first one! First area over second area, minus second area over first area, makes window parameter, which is 0.0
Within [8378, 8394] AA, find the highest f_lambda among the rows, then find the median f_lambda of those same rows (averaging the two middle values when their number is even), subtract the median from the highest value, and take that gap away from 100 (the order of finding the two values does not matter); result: 96.0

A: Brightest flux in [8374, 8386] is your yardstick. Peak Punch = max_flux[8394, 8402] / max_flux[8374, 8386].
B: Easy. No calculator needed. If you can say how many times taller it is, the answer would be 0.98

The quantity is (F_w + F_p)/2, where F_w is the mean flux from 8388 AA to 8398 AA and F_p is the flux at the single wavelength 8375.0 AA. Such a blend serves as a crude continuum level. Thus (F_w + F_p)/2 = 163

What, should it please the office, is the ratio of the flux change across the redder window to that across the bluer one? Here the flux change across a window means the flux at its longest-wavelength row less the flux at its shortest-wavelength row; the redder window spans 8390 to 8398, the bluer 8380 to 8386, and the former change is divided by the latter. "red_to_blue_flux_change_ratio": 0.60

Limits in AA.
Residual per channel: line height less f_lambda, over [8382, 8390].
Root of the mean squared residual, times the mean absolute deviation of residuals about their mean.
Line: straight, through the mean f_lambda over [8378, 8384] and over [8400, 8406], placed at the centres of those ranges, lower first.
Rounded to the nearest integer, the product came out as 10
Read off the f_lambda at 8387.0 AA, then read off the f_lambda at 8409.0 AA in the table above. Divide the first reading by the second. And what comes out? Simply 0.95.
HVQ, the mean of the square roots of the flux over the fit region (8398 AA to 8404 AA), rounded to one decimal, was 12.9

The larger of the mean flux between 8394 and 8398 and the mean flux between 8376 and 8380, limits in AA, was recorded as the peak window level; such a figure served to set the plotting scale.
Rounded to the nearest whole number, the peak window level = 165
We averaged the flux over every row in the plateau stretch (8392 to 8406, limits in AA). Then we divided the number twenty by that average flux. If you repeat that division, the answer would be 0.120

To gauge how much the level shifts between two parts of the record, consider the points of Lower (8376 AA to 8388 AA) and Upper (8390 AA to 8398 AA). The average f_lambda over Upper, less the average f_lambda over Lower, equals 1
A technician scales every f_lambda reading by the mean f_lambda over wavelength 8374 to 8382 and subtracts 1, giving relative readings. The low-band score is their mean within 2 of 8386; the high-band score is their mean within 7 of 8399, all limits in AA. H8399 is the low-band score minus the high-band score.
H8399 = -0.014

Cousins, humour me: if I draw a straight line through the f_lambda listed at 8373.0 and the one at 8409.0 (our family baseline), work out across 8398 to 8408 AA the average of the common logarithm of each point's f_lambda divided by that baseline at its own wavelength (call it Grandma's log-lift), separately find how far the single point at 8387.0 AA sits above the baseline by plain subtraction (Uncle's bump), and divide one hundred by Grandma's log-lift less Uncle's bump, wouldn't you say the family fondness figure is 21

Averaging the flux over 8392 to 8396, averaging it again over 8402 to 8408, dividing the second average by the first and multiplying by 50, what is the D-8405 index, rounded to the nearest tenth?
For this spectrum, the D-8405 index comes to 51.0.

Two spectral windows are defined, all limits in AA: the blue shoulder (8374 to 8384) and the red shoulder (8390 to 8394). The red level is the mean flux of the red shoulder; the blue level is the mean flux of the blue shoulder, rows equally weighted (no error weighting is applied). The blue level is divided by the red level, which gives 0.99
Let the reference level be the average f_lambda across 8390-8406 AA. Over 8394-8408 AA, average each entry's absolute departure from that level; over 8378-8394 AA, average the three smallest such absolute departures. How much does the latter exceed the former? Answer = -2.6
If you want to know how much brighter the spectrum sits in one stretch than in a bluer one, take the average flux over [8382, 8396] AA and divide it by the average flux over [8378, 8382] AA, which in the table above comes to 0.985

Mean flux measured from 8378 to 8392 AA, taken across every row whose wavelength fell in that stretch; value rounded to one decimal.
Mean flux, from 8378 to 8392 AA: 166.1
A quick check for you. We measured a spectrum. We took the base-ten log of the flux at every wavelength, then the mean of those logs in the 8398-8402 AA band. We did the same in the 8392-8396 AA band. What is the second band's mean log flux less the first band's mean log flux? 0.010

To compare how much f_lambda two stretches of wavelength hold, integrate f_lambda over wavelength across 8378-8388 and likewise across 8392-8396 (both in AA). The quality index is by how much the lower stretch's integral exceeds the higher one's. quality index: 998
